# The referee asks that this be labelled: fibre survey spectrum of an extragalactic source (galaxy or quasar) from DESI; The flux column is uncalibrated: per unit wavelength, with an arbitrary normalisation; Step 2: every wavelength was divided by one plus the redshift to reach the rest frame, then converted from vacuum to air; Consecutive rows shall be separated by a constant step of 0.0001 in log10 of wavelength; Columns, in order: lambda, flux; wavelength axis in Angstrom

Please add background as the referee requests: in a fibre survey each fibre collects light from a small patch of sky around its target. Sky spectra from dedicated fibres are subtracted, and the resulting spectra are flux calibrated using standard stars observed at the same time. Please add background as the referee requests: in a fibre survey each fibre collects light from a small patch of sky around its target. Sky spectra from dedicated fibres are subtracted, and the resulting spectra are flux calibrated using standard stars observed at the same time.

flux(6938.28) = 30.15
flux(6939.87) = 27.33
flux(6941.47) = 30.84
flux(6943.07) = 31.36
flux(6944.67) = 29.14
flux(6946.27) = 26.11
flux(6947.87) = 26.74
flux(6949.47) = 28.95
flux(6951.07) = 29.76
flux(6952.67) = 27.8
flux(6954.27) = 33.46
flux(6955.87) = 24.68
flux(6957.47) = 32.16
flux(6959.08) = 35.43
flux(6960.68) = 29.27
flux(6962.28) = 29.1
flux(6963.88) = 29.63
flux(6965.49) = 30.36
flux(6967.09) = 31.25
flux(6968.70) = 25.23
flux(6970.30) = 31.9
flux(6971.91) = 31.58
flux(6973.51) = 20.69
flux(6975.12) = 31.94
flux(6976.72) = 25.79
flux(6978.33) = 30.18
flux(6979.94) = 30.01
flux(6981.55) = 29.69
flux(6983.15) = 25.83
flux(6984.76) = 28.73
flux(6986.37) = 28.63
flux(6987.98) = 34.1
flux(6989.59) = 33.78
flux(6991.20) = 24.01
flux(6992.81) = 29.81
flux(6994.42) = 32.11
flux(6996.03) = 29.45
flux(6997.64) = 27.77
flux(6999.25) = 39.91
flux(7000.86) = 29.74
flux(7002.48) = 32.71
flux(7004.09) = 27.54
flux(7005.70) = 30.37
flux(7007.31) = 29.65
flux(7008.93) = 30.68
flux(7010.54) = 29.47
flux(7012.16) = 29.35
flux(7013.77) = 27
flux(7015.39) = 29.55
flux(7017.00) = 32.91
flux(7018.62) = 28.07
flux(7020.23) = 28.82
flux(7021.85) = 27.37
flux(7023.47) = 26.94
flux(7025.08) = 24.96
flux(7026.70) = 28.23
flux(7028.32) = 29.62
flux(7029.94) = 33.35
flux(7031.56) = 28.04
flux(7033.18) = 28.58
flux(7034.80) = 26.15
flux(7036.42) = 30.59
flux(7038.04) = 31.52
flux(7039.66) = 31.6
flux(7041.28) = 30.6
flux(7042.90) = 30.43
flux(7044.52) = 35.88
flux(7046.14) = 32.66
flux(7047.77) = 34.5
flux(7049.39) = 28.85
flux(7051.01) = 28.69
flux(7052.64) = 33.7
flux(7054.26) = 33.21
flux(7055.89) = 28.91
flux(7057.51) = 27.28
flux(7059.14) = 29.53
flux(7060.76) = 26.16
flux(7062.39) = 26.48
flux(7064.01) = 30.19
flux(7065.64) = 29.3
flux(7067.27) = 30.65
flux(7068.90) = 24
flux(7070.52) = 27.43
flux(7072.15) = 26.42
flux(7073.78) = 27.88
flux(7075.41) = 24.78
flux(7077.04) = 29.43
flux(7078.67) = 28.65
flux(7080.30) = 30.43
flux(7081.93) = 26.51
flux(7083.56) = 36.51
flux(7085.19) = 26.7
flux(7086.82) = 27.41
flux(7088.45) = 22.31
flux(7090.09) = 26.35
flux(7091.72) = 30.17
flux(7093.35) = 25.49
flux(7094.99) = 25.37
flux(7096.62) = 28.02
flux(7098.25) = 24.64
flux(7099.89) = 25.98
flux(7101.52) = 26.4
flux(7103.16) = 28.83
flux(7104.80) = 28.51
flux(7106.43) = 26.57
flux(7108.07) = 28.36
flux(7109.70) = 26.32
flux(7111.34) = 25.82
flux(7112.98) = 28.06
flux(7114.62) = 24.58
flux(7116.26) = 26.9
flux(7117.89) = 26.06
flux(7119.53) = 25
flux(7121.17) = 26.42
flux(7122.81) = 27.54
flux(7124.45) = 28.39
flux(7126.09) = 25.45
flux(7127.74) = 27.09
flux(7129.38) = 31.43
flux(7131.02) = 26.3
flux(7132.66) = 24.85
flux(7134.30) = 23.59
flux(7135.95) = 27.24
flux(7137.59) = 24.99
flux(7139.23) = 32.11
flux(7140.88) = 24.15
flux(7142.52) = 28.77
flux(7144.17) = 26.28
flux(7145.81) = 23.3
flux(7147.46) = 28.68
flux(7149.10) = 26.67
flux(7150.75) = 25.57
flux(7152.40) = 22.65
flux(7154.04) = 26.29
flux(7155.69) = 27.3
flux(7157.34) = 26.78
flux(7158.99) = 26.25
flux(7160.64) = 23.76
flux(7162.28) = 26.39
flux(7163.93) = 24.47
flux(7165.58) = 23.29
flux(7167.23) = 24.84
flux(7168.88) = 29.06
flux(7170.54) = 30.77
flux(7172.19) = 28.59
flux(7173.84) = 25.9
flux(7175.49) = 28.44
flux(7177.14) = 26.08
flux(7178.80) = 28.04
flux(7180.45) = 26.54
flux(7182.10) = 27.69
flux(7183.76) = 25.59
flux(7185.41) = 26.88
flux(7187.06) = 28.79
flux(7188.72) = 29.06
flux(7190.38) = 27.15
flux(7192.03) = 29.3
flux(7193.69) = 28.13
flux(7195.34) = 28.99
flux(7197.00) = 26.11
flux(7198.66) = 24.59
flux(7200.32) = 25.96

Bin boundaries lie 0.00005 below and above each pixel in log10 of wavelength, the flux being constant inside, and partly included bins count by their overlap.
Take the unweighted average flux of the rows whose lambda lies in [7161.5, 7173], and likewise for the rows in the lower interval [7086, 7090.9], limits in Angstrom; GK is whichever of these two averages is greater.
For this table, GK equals 26.8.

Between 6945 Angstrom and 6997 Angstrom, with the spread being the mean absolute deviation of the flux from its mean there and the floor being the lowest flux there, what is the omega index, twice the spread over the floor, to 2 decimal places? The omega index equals 0.23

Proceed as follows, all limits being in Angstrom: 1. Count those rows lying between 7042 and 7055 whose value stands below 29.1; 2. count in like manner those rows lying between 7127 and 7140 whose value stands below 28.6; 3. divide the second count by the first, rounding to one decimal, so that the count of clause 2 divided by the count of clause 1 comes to 3.0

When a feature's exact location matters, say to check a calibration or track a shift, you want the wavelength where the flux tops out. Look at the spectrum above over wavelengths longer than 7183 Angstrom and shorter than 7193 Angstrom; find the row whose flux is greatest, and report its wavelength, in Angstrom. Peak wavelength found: 7192.03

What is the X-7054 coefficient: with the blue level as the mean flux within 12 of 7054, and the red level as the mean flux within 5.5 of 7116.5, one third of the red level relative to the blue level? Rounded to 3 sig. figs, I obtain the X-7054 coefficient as 0.287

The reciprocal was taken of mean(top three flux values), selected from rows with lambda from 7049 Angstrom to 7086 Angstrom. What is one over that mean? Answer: 0.0290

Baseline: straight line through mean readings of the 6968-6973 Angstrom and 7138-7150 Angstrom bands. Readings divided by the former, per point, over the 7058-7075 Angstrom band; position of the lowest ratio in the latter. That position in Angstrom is 7068.90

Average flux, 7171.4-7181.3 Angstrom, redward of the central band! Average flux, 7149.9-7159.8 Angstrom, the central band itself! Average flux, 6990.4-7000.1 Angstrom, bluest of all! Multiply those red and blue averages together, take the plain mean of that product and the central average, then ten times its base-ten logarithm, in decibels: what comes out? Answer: 26.3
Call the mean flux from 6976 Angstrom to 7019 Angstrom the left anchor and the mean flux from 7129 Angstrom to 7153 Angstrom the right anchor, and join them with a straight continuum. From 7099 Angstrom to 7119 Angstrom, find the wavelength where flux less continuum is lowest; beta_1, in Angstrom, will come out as 7114.62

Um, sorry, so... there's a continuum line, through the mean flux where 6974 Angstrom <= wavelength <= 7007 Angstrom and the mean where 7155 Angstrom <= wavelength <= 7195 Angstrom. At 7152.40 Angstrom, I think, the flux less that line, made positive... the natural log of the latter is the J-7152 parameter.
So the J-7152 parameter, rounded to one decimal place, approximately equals 1.6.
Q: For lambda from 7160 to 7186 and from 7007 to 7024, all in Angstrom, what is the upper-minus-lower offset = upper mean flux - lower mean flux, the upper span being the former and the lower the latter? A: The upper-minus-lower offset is -2.4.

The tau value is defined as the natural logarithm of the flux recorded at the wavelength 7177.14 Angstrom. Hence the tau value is 3.26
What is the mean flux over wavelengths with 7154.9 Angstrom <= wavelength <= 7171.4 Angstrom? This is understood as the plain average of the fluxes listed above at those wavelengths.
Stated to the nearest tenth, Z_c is 26.3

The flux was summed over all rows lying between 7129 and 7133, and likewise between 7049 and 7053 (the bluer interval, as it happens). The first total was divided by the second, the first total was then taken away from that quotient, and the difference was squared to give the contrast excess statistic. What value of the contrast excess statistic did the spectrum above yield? 6671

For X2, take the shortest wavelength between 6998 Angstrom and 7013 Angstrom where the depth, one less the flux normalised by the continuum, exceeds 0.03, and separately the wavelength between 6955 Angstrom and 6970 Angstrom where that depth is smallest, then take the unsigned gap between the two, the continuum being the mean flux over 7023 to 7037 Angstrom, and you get 45.0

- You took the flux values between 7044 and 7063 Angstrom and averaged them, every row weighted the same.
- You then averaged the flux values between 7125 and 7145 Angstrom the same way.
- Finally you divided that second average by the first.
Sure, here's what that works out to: 0.88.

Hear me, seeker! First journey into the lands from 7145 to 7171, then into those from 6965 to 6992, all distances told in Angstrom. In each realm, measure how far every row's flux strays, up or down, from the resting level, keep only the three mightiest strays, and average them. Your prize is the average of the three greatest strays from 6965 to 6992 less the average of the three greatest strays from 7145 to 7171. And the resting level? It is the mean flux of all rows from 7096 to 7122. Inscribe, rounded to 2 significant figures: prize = 3.0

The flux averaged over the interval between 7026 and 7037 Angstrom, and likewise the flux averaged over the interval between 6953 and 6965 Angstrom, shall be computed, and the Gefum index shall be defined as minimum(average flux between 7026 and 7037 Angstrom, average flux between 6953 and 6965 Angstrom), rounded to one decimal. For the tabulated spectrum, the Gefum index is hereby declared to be 29.2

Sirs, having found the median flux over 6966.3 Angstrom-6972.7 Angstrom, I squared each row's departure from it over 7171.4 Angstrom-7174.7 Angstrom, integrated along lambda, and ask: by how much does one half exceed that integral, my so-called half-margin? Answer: -63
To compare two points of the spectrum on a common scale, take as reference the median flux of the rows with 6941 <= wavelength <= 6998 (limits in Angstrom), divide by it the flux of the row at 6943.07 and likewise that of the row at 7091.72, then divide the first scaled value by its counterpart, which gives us 1.04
